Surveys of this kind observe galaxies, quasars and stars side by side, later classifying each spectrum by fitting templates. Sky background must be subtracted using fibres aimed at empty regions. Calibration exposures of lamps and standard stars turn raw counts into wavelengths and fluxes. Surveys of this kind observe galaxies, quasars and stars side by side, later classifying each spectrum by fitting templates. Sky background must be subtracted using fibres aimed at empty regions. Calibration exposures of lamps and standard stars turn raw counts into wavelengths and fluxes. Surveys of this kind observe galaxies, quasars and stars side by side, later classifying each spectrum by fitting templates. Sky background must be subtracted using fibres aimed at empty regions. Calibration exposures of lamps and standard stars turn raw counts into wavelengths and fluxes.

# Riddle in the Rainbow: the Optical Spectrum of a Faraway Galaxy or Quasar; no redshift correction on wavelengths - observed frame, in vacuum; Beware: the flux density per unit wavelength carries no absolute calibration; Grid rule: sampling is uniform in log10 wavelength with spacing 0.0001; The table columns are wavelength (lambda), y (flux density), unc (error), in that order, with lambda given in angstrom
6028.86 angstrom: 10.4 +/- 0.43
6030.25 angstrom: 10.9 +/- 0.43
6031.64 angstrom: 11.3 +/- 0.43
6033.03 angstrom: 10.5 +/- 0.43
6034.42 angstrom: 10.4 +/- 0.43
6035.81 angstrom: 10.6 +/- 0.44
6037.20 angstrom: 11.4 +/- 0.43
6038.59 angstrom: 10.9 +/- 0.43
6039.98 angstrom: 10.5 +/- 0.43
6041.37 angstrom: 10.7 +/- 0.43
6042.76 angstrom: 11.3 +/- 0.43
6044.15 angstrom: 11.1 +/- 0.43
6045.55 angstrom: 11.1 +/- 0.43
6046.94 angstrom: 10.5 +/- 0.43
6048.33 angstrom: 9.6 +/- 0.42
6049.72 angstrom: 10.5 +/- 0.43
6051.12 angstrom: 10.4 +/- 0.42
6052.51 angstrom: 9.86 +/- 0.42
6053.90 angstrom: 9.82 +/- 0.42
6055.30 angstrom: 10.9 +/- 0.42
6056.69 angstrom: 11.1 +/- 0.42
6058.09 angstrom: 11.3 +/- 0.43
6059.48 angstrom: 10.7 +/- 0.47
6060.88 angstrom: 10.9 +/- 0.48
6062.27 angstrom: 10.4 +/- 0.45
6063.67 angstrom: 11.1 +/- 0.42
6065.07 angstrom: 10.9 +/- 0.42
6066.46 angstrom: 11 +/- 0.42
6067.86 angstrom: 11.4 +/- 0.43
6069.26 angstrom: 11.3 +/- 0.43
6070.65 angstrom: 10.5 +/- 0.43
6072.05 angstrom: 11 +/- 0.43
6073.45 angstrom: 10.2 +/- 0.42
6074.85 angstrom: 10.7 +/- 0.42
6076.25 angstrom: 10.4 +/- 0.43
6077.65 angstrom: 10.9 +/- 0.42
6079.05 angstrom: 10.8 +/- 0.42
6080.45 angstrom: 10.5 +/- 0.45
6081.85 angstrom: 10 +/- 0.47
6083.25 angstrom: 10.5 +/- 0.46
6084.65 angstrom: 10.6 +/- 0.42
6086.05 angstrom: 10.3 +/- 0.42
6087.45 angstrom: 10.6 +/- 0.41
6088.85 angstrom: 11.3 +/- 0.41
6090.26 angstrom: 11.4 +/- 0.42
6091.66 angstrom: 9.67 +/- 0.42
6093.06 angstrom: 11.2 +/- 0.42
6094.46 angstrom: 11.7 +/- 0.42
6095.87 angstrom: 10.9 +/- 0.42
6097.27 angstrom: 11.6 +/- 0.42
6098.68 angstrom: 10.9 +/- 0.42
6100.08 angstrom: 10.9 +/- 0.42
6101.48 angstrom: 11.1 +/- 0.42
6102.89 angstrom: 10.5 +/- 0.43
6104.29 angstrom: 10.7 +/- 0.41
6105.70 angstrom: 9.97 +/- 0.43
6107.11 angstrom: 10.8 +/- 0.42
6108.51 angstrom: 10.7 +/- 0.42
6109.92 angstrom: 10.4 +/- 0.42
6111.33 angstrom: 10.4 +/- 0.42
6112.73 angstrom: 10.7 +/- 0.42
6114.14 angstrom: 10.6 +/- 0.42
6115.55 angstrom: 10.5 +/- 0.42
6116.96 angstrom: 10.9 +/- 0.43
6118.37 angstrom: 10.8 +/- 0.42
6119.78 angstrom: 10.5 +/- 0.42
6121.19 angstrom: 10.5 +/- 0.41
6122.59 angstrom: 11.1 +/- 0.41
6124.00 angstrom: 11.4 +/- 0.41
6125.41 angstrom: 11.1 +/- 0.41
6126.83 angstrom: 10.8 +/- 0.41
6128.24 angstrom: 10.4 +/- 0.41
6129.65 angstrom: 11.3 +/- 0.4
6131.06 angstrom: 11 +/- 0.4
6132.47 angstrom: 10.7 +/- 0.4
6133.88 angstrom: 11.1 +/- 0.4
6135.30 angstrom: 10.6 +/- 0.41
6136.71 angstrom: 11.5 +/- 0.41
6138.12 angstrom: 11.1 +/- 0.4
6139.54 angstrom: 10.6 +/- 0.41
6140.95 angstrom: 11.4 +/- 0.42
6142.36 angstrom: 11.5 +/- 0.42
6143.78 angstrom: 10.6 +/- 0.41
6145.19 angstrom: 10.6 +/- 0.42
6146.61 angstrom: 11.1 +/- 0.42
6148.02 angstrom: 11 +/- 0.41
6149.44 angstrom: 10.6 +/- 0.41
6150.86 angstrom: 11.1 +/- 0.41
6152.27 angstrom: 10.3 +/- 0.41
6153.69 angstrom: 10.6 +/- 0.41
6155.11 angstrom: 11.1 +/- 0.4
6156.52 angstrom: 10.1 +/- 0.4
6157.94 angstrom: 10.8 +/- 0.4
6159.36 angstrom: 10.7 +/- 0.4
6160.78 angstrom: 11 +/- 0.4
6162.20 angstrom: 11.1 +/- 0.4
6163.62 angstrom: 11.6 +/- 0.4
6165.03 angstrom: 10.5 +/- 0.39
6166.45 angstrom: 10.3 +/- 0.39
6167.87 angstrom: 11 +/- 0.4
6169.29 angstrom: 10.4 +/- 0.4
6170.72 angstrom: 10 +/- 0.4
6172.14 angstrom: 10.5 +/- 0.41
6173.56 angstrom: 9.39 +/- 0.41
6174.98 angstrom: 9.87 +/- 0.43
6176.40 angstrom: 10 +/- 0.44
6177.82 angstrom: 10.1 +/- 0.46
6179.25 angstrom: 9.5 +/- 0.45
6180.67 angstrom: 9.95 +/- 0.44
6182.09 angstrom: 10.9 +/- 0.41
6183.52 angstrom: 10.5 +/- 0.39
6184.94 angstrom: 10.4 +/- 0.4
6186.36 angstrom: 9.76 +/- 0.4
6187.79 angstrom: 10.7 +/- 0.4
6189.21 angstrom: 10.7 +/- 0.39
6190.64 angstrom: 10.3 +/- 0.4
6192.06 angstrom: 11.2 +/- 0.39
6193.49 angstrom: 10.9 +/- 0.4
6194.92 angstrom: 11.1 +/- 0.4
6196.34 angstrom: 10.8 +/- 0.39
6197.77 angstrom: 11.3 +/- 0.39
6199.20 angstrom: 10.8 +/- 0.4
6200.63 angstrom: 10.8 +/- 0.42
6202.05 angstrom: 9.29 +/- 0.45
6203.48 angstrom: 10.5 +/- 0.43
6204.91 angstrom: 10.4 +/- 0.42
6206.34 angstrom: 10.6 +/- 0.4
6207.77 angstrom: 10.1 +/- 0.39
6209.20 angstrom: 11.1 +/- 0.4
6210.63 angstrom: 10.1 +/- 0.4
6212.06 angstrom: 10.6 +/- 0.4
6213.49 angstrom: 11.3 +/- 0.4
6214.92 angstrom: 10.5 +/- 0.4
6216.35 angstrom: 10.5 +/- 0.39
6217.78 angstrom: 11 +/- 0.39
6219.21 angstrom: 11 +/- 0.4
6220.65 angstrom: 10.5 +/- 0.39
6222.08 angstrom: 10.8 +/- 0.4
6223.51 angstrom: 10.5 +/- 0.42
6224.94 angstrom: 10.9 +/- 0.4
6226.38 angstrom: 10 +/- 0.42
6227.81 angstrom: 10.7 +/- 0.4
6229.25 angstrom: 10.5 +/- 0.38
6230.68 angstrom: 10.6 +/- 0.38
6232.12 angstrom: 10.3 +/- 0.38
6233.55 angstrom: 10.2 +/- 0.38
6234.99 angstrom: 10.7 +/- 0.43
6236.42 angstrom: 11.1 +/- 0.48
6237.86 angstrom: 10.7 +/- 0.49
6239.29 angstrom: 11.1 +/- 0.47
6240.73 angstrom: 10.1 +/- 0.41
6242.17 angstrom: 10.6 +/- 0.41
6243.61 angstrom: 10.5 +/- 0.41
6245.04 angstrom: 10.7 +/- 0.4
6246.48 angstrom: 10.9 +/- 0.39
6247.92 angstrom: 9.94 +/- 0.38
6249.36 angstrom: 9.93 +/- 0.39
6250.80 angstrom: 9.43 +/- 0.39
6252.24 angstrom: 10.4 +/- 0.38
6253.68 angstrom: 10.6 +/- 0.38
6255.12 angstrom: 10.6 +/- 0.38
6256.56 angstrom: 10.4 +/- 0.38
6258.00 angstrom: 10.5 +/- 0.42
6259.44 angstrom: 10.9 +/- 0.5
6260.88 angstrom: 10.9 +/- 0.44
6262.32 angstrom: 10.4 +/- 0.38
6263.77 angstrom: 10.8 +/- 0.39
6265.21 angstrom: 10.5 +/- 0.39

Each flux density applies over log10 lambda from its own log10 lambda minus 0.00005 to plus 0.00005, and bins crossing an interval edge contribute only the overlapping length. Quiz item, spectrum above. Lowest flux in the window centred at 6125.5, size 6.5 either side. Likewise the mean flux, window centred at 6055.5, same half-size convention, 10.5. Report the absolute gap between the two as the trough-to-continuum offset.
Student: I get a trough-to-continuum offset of 0.21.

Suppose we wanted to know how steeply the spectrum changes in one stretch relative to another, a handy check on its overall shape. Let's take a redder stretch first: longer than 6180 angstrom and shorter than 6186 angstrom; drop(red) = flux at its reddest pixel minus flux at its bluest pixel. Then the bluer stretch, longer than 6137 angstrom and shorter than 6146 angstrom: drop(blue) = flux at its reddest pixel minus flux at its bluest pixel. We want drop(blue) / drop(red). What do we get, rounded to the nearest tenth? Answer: -1.1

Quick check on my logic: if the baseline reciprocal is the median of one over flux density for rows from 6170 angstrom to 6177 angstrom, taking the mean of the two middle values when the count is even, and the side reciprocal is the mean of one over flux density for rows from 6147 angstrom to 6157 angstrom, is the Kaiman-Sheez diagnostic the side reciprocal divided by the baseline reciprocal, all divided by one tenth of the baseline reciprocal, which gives 94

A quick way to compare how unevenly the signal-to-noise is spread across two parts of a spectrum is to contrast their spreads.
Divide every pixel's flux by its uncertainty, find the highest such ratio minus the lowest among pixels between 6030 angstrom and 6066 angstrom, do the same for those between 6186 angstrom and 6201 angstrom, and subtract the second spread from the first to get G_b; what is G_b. -0.77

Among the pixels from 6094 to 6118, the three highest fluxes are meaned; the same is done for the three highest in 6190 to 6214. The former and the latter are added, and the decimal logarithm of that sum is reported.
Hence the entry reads 1.36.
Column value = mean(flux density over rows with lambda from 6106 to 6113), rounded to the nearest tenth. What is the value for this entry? 10.6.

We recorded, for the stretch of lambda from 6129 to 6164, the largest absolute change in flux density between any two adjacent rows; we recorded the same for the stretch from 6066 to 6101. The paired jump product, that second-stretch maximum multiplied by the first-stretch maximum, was 1.73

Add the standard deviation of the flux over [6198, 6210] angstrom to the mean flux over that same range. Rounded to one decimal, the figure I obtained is 11.0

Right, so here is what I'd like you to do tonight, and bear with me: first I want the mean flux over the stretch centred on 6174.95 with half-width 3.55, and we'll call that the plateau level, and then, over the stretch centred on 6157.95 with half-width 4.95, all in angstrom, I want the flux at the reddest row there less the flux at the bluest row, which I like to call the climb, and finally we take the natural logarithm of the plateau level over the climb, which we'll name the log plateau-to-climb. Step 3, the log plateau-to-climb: 3.0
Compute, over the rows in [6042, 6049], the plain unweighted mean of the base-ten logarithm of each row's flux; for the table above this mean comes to 1.03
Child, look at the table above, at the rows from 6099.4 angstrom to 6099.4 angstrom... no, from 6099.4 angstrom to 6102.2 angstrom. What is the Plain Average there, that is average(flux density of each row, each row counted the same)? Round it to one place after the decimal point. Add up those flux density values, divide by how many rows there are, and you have 11.0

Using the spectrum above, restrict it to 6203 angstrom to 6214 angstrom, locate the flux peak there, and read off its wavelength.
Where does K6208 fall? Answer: 6213.49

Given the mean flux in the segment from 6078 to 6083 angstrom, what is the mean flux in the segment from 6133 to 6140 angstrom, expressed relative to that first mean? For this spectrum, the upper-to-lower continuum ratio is 1.05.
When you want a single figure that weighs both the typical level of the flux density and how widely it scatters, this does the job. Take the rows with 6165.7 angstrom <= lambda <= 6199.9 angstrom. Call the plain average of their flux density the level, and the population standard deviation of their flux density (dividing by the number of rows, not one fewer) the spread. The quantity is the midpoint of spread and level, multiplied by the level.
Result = 57.1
